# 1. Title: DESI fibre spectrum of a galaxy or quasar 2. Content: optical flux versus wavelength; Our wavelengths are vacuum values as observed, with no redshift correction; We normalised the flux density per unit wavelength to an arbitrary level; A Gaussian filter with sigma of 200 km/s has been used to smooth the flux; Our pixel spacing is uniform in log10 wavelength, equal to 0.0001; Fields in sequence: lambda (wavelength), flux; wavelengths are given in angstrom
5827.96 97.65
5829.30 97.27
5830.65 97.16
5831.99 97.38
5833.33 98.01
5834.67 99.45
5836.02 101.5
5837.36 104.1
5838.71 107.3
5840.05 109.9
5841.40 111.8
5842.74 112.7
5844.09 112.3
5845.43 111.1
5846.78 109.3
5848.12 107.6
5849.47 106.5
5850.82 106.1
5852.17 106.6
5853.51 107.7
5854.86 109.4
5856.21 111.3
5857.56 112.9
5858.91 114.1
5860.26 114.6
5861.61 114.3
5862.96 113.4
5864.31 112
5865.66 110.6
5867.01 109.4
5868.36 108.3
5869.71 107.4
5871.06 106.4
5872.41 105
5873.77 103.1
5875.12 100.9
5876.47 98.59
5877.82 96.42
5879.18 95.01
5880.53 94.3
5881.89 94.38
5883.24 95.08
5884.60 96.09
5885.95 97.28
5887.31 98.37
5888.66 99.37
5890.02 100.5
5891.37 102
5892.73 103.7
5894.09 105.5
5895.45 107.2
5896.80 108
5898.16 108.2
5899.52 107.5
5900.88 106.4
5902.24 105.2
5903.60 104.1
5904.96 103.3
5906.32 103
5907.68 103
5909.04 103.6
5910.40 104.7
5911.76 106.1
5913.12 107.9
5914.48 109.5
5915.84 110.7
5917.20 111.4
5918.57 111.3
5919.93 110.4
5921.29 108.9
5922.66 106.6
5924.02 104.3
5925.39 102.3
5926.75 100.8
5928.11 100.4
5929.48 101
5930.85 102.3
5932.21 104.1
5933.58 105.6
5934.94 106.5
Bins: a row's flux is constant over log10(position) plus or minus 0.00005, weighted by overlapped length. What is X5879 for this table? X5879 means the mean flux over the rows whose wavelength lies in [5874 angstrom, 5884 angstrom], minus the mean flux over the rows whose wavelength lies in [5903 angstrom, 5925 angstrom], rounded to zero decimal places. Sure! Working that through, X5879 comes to -10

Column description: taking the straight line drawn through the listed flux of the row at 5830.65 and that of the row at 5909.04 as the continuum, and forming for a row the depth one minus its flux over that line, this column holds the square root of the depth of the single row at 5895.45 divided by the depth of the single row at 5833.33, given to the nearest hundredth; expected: 2.67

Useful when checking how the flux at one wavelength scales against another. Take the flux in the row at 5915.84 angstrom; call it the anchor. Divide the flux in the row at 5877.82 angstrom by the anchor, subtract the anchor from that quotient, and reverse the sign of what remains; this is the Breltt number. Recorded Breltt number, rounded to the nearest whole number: 110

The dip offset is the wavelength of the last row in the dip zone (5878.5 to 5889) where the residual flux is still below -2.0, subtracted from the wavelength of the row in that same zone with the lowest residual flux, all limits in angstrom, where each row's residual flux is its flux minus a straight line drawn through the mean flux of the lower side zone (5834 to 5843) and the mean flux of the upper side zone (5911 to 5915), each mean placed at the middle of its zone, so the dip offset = -8.1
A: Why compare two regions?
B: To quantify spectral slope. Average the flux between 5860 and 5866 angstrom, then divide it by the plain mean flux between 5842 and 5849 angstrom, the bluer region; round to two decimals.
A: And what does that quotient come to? 1.02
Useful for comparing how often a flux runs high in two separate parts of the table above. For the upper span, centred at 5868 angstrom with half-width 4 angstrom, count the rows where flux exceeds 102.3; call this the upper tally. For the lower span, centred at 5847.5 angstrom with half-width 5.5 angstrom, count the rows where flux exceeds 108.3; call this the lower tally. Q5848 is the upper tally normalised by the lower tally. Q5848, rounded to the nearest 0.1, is 1.5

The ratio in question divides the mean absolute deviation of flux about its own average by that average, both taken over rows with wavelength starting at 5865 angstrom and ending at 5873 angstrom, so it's 0.015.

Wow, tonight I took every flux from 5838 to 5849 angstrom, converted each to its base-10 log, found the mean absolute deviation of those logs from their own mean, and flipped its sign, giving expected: -0.007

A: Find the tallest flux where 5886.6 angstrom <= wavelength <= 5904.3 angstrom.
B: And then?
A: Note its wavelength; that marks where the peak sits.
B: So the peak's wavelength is 5898.16 angstrom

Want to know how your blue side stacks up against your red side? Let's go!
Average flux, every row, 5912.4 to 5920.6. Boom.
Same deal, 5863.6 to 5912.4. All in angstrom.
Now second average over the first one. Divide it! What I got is 0.94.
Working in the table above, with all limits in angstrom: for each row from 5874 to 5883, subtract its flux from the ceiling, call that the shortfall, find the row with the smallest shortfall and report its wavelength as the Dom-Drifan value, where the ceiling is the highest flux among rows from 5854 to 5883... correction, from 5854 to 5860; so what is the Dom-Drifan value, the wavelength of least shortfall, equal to 5875.12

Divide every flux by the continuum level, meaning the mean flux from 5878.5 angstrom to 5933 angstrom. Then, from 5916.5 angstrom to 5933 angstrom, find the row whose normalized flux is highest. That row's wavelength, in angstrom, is 5917.20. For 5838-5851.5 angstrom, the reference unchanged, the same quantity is 5842.74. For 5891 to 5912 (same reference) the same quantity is 5898.16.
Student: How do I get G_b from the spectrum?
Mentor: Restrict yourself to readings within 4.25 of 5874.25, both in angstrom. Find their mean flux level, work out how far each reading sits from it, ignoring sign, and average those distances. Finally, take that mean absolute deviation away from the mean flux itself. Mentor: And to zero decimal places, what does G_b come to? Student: 99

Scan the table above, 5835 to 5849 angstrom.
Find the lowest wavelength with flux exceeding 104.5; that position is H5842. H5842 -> 5838.71 angstrom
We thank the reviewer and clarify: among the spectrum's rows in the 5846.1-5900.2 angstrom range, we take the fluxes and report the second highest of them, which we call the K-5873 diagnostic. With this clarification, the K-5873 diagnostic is 114.3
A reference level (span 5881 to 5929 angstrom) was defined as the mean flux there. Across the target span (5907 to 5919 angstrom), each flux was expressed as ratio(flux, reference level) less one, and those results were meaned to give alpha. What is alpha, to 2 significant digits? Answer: 0.032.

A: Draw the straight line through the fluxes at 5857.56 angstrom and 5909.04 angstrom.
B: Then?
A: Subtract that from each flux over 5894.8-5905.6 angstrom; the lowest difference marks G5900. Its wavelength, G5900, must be 5904.96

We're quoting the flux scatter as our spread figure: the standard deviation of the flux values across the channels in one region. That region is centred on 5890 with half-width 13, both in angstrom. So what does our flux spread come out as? 5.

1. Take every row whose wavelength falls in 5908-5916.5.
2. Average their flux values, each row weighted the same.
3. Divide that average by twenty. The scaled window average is 5.35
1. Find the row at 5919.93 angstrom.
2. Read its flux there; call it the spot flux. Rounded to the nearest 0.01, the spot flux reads 110.40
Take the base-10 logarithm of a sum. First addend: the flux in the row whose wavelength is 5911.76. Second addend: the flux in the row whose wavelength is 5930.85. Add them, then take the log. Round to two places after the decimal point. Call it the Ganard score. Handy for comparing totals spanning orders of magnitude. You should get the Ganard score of 2.32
